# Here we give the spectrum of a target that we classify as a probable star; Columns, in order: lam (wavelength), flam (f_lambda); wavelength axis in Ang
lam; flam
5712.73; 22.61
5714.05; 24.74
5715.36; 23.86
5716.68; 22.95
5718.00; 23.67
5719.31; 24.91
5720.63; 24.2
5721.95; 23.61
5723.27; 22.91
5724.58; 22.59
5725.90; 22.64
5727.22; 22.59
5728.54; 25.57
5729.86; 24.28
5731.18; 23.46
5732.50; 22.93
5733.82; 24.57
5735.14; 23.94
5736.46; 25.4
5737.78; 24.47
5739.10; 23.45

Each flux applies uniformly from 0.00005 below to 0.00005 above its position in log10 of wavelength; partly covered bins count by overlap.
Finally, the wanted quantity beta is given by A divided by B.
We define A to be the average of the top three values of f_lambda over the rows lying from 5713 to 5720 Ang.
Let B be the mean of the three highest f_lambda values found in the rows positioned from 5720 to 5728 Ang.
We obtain 1.04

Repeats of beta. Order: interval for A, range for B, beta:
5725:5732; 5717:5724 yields 1.01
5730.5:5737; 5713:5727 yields 1.00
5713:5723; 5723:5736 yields 0.99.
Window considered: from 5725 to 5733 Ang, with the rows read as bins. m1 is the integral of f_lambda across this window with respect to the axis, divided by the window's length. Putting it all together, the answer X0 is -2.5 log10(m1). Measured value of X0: -3.43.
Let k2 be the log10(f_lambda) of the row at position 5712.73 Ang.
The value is 1.35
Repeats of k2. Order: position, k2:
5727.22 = 1.35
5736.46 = 1.40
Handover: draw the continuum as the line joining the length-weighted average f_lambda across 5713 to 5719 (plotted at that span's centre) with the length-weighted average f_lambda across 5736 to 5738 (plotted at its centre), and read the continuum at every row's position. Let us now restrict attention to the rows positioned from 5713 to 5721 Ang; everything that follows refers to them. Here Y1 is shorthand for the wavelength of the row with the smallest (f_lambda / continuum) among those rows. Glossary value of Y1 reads 5716.68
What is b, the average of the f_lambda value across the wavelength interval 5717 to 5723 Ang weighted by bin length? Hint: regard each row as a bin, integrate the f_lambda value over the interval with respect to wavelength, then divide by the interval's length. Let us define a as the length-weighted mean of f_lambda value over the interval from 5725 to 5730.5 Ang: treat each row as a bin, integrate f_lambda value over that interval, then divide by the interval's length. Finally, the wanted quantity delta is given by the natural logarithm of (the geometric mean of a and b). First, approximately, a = 23.7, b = 23.94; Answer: 3.17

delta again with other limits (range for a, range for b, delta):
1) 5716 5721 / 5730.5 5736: 3.17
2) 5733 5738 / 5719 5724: 3.19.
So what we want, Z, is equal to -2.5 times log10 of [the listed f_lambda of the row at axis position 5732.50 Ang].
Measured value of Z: -3.401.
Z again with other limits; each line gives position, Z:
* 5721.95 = -3.433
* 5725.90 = -3.387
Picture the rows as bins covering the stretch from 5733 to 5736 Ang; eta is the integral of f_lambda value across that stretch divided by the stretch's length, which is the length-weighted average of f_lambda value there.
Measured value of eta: 24.3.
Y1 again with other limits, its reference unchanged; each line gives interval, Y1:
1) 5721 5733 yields 5727.22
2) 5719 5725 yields 5724.58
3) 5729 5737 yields 5732.50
